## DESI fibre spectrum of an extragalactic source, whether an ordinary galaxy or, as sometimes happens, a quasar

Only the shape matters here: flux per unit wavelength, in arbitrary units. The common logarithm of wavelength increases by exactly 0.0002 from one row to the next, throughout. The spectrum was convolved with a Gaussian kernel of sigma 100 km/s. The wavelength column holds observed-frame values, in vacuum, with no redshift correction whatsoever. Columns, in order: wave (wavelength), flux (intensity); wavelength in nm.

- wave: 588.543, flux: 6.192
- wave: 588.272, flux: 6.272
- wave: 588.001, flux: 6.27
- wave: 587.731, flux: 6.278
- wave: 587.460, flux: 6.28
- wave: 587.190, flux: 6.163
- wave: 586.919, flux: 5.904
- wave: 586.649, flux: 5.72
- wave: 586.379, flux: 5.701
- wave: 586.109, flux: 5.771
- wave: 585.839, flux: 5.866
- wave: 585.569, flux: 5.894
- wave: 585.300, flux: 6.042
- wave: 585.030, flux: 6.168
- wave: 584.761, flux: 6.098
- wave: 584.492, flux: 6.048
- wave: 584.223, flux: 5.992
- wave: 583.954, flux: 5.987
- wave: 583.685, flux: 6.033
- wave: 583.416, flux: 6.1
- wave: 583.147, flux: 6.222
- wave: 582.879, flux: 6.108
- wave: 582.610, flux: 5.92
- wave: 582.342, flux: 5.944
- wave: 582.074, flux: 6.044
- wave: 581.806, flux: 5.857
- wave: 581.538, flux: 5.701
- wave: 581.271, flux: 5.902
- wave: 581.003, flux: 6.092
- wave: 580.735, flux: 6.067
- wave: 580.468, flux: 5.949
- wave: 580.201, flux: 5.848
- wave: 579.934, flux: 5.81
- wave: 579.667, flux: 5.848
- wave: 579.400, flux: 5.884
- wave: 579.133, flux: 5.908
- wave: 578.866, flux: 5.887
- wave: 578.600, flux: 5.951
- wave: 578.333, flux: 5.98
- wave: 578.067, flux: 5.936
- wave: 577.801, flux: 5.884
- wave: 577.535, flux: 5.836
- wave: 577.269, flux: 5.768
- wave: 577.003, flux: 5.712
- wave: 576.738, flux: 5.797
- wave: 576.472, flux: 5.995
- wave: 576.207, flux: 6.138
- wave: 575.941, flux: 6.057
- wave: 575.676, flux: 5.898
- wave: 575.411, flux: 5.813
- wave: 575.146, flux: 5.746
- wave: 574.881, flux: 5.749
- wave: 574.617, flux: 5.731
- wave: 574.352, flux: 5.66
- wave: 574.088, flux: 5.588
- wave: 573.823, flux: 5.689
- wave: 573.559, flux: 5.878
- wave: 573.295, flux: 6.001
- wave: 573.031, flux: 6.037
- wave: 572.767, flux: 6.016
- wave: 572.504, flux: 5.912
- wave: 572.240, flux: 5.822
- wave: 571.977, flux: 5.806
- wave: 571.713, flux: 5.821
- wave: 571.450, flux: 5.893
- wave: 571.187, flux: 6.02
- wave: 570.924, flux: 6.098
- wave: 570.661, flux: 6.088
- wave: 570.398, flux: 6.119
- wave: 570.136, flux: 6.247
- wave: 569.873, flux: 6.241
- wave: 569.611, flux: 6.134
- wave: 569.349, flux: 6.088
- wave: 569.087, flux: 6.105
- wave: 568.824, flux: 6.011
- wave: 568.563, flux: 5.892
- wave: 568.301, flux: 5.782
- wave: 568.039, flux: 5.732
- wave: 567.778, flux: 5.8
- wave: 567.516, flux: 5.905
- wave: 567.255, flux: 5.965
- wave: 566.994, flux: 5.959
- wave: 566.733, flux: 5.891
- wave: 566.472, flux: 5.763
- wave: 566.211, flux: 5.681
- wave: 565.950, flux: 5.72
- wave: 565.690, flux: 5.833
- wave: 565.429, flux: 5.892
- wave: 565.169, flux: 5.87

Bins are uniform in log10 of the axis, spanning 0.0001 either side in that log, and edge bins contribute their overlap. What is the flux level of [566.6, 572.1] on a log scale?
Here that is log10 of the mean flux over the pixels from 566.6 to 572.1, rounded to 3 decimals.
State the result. 0.777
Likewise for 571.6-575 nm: 0.765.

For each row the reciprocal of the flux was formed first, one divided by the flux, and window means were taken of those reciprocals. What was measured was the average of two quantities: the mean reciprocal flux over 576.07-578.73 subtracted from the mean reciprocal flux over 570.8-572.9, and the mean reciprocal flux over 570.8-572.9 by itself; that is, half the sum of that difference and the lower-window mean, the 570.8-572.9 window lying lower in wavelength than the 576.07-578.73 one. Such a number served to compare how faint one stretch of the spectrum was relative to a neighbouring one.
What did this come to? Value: 0.0841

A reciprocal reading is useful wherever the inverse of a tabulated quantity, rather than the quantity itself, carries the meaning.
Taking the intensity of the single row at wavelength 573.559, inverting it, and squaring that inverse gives 0.0289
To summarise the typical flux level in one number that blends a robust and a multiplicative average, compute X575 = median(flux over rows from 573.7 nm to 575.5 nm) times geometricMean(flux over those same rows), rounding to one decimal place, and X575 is 32.7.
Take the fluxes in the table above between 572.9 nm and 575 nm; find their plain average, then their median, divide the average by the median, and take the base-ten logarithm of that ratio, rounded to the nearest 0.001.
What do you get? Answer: 0.004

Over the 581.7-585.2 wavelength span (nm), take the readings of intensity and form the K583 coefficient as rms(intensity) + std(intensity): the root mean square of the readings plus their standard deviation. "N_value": 6.14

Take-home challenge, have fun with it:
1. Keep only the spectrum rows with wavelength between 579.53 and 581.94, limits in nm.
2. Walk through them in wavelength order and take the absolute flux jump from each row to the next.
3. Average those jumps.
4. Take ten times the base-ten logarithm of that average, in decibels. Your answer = -9.7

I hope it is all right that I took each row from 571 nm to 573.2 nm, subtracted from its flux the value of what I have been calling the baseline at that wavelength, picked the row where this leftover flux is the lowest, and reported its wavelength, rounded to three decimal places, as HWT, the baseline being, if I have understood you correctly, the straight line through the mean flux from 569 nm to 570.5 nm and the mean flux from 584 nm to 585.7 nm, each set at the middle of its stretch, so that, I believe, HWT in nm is 571.977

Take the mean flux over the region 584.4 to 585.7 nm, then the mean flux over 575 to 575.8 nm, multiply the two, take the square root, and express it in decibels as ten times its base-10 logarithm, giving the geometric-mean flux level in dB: 7.73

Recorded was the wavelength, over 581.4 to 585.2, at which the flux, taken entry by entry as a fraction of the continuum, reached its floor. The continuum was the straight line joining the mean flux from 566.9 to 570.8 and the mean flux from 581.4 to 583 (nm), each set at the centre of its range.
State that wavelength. 581.538 nm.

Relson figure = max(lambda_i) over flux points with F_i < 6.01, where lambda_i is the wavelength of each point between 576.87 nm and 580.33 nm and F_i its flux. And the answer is 580.201 nm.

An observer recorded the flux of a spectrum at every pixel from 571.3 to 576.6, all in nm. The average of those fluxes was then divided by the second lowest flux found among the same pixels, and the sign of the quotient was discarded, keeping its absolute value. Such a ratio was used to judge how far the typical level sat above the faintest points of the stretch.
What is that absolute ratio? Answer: 1.04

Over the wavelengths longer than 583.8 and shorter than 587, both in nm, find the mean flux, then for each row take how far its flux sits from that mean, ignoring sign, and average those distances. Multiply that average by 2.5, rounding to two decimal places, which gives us 0.31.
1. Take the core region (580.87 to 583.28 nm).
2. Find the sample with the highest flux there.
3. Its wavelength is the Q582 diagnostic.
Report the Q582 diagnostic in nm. 583.147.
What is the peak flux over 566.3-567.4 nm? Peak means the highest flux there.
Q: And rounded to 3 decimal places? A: 5.965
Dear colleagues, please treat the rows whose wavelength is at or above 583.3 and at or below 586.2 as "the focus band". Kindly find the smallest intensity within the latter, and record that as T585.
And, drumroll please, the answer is 5.771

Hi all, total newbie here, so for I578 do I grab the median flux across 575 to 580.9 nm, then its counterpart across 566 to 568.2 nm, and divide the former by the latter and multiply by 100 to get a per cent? 101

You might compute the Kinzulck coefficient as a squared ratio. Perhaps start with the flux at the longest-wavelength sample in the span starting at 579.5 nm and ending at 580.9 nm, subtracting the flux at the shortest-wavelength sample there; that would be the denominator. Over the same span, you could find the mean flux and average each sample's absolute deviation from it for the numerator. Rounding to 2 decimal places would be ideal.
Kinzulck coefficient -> 0.14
